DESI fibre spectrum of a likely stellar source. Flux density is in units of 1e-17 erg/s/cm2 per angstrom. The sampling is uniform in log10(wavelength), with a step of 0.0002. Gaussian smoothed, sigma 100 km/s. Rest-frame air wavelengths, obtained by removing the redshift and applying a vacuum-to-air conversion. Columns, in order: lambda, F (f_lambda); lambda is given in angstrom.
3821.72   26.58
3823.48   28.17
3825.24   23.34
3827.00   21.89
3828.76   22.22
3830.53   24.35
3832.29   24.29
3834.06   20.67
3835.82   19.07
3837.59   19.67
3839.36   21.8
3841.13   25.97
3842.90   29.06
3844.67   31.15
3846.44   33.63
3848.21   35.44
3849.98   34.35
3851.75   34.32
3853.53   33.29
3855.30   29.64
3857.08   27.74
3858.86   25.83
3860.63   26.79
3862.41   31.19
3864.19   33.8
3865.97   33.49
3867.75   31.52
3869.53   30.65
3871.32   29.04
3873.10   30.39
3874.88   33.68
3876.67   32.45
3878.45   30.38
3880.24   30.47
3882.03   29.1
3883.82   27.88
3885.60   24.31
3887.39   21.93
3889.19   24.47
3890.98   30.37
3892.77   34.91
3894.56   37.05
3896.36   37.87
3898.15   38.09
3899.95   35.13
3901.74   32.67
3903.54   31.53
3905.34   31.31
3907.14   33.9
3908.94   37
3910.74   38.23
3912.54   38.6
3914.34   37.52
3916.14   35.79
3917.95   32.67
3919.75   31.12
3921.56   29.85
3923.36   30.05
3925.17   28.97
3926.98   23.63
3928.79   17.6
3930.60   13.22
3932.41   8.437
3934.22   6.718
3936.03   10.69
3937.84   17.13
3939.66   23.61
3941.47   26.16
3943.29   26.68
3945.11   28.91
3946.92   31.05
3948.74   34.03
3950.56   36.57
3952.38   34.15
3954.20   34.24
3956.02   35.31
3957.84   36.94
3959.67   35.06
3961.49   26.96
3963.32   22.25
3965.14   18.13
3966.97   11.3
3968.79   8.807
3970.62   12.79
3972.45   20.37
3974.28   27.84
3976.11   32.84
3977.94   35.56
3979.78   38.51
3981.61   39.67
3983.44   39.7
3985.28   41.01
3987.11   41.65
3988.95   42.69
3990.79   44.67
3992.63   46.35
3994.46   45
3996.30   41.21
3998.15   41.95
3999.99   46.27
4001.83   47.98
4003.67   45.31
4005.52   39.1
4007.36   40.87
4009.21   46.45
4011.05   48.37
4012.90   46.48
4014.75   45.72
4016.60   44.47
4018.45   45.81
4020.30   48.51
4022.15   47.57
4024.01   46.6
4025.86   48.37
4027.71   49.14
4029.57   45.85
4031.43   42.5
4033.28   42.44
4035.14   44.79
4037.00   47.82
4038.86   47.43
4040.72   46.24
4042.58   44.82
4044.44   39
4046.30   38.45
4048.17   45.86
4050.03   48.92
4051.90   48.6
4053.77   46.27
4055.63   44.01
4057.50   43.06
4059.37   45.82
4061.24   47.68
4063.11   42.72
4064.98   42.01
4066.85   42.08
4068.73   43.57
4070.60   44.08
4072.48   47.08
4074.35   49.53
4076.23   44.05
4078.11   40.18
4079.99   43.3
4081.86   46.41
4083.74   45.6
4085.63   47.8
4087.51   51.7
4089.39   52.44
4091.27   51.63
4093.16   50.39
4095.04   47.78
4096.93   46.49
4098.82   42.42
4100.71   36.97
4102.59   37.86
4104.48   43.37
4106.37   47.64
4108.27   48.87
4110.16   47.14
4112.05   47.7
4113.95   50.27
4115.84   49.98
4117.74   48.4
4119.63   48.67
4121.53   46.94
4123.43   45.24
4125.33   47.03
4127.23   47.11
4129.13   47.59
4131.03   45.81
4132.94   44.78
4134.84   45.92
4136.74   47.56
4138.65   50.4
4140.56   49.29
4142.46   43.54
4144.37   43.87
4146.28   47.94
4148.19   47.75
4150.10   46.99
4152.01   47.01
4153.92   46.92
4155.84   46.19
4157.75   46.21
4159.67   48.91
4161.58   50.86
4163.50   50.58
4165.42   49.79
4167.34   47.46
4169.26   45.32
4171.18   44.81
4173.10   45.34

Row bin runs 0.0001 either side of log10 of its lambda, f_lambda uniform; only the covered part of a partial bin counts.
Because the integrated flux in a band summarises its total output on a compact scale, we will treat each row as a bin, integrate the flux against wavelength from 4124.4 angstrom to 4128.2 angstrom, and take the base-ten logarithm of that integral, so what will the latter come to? 2.253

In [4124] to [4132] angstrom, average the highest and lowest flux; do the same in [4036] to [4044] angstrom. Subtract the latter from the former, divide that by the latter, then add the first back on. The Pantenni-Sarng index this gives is 46.7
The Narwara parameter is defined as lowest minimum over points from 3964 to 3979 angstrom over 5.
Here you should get 1.8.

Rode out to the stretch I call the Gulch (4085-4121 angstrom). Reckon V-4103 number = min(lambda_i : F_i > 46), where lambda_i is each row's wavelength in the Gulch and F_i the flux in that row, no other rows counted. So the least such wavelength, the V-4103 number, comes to 4085.63 angstrom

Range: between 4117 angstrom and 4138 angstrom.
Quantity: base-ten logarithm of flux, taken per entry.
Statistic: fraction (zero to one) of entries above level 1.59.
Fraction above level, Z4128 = 1.00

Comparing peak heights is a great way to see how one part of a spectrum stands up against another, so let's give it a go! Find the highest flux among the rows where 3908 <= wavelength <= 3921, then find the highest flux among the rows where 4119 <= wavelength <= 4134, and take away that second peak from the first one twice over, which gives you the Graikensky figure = -59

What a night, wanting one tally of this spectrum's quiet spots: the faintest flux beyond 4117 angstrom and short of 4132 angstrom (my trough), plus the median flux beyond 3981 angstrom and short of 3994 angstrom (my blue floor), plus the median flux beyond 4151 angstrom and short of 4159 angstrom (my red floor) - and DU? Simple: 133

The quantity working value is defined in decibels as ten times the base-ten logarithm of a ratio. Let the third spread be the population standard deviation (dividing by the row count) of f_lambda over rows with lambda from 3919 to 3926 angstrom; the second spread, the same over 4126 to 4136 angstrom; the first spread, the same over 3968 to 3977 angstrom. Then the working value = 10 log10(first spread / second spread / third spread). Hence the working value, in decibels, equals 11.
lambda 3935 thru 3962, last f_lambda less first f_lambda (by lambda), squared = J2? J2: 265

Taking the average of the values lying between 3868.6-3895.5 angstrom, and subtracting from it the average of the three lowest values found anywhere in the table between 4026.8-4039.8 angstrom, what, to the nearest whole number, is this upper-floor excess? -13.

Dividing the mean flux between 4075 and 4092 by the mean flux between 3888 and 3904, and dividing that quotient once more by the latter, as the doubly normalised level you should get 0.042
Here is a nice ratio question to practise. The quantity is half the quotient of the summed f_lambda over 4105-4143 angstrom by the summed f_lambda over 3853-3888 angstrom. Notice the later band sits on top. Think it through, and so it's 0.80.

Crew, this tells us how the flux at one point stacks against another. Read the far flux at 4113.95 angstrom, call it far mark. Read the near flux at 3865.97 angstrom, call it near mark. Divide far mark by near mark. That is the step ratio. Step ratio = 1.50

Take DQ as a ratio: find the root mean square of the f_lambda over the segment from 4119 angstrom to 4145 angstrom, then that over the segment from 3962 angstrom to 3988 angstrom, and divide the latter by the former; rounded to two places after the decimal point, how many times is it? 0.65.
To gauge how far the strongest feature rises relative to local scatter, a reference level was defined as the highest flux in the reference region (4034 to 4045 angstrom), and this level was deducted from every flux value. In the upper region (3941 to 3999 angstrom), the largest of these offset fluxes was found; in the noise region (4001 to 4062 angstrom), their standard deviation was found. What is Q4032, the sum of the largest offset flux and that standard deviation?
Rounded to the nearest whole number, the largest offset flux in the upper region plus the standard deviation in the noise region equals 1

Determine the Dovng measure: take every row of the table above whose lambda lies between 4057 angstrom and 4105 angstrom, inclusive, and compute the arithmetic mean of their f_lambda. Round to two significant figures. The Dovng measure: 45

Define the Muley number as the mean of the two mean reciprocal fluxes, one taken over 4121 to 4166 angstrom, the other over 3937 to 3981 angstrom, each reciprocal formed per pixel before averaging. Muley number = 0.032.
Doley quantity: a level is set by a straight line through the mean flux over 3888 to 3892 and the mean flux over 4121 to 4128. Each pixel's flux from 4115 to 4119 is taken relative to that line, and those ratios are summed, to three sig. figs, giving 2.14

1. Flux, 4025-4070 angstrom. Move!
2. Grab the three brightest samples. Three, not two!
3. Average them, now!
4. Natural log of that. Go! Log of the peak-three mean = 3.89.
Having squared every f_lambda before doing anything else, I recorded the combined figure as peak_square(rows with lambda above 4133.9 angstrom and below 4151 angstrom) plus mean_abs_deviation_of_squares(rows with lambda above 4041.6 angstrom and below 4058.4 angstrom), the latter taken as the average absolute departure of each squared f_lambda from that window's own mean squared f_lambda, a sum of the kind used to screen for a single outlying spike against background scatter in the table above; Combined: 2789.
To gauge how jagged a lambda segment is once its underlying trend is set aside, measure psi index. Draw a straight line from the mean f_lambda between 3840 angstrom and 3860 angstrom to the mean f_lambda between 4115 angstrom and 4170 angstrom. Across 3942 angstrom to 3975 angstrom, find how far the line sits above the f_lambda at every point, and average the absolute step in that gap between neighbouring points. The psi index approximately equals 3.6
